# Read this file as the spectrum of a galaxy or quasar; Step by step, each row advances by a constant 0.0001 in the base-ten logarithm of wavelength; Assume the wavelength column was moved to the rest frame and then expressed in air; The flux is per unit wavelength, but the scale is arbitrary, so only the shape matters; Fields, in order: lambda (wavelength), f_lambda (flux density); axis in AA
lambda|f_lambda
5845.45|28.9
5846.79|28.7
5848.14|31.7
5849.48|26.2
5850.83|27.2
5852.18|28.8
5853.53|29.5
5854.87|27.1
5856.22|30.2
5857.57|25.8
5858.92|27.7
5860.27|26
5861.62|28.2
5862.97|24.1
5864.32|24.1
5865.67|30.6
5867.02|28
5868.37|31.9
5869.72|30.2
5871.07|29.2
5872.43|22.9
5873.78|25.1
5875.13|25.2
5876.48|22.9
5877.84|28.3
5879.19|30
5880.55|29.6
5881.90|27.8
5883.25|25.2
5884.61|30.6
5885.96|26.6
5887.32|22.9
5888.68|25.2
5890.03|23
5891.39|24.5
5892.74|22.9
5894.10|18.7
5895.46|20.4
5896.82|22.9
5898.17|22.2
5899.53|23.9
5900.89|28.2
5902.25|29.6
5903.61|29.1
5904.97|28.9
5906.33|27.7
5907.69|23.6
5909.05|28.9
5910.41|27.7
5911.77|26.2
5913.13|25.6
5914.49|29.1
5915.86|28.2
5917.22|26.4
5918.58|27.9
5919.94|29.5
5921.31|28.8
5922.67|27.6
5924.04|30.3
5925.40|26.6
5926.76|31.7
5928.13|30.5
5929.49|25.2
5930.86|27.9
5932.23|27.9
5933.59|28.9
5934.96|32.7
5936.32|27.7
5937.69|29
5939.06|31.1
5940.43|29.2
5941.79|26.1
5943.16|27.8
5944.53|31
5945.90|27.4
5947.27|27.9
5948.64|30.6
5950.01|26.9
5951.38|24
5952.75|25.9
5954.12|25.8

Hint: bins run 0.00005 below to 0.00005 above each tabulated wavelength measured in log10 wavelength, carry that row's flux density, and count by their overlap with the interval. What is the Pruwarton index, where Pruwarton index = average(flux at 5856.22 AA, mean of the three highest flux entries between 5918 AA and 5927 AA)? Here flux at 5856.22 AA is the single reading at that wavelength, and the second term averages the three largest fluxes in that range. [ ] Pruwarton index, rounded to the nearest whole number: 30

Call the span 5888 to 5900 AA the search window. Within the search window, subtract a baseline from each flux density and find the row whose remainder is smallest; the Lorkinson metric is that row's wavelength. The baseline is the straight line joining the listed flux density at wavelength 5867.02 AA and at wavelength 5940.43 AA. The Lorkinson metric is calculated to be 5894.10 AA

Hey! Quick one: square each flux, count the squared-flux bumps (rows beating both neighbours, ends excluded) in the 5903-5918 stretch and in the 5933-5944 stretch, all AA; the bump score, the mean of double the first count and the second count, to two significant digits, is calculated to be 3.0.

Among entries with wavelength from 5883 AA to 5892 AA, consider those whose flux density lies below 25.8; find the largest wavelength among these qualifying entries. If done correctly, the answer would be 5891.39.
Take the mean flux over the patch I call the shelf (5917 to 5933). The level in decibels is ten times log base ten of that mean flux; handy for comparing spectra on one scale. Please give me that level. 14.5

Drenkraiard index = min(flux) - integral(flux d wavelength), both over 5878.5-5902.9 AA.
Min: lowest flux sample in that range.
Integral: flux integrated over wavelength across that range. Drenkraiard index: -597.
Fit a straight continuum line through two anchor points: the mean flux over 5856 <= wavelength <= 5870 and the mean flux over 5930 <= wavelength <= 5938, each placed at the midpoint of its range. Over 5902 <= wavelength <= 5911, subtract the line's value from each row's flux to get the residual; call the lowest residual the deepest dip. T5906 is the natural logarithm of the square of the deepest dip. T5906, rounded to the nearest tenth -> 3.2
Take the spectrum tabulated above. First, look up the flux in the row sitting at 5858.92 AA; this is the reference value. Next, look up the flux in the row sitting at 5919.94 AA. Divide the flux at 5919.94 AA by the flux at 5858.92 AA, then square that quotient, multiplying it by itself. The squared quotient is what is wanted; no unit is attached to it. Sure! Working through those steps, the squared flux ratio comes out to 1.13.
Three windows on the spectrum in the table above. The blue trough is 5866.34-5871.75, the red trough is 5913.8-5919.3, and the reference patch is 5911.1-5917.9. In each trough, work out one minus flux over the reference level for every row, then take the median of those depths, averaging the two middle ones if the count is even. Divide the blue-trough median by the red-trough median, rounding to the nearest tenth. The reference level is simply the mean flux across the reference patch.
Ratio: 2.7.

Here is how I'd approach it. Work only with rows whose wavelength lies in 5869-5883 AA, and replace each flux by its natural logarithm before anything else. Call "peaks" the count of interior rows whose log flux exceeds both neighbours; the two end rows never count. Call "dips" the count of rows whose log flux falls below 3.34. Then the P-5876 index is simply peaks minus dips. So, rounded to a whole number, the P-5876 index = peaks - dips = -3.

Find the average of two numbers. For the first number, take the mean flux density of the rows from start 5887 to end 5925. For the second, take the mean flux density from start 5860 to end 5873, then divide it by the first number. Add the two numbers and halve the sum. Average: 13.6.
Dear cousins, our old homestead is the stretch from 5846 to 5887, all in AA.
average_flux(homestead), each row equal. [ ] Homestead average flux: 27.6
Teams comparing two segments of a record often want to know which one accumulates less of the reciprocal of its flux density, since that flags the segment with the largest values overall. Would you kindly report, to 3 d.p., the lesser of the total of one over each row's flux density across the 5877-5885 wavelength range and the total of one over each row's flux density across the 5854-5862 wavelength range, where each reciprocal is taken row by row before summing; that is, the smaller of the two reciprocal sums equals 0.211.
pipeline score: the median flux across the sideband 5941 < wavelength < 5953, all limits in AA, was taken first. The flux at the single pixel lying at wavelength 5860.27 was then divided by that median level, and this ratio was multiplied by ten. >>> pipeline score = 9.5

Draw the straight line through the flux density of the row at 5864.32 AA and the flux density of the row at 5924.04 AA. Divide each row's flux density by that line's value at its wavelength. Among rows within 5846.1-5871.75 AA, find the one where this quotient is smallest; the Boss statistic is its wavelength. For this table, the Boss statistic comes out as 5864.32 AA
